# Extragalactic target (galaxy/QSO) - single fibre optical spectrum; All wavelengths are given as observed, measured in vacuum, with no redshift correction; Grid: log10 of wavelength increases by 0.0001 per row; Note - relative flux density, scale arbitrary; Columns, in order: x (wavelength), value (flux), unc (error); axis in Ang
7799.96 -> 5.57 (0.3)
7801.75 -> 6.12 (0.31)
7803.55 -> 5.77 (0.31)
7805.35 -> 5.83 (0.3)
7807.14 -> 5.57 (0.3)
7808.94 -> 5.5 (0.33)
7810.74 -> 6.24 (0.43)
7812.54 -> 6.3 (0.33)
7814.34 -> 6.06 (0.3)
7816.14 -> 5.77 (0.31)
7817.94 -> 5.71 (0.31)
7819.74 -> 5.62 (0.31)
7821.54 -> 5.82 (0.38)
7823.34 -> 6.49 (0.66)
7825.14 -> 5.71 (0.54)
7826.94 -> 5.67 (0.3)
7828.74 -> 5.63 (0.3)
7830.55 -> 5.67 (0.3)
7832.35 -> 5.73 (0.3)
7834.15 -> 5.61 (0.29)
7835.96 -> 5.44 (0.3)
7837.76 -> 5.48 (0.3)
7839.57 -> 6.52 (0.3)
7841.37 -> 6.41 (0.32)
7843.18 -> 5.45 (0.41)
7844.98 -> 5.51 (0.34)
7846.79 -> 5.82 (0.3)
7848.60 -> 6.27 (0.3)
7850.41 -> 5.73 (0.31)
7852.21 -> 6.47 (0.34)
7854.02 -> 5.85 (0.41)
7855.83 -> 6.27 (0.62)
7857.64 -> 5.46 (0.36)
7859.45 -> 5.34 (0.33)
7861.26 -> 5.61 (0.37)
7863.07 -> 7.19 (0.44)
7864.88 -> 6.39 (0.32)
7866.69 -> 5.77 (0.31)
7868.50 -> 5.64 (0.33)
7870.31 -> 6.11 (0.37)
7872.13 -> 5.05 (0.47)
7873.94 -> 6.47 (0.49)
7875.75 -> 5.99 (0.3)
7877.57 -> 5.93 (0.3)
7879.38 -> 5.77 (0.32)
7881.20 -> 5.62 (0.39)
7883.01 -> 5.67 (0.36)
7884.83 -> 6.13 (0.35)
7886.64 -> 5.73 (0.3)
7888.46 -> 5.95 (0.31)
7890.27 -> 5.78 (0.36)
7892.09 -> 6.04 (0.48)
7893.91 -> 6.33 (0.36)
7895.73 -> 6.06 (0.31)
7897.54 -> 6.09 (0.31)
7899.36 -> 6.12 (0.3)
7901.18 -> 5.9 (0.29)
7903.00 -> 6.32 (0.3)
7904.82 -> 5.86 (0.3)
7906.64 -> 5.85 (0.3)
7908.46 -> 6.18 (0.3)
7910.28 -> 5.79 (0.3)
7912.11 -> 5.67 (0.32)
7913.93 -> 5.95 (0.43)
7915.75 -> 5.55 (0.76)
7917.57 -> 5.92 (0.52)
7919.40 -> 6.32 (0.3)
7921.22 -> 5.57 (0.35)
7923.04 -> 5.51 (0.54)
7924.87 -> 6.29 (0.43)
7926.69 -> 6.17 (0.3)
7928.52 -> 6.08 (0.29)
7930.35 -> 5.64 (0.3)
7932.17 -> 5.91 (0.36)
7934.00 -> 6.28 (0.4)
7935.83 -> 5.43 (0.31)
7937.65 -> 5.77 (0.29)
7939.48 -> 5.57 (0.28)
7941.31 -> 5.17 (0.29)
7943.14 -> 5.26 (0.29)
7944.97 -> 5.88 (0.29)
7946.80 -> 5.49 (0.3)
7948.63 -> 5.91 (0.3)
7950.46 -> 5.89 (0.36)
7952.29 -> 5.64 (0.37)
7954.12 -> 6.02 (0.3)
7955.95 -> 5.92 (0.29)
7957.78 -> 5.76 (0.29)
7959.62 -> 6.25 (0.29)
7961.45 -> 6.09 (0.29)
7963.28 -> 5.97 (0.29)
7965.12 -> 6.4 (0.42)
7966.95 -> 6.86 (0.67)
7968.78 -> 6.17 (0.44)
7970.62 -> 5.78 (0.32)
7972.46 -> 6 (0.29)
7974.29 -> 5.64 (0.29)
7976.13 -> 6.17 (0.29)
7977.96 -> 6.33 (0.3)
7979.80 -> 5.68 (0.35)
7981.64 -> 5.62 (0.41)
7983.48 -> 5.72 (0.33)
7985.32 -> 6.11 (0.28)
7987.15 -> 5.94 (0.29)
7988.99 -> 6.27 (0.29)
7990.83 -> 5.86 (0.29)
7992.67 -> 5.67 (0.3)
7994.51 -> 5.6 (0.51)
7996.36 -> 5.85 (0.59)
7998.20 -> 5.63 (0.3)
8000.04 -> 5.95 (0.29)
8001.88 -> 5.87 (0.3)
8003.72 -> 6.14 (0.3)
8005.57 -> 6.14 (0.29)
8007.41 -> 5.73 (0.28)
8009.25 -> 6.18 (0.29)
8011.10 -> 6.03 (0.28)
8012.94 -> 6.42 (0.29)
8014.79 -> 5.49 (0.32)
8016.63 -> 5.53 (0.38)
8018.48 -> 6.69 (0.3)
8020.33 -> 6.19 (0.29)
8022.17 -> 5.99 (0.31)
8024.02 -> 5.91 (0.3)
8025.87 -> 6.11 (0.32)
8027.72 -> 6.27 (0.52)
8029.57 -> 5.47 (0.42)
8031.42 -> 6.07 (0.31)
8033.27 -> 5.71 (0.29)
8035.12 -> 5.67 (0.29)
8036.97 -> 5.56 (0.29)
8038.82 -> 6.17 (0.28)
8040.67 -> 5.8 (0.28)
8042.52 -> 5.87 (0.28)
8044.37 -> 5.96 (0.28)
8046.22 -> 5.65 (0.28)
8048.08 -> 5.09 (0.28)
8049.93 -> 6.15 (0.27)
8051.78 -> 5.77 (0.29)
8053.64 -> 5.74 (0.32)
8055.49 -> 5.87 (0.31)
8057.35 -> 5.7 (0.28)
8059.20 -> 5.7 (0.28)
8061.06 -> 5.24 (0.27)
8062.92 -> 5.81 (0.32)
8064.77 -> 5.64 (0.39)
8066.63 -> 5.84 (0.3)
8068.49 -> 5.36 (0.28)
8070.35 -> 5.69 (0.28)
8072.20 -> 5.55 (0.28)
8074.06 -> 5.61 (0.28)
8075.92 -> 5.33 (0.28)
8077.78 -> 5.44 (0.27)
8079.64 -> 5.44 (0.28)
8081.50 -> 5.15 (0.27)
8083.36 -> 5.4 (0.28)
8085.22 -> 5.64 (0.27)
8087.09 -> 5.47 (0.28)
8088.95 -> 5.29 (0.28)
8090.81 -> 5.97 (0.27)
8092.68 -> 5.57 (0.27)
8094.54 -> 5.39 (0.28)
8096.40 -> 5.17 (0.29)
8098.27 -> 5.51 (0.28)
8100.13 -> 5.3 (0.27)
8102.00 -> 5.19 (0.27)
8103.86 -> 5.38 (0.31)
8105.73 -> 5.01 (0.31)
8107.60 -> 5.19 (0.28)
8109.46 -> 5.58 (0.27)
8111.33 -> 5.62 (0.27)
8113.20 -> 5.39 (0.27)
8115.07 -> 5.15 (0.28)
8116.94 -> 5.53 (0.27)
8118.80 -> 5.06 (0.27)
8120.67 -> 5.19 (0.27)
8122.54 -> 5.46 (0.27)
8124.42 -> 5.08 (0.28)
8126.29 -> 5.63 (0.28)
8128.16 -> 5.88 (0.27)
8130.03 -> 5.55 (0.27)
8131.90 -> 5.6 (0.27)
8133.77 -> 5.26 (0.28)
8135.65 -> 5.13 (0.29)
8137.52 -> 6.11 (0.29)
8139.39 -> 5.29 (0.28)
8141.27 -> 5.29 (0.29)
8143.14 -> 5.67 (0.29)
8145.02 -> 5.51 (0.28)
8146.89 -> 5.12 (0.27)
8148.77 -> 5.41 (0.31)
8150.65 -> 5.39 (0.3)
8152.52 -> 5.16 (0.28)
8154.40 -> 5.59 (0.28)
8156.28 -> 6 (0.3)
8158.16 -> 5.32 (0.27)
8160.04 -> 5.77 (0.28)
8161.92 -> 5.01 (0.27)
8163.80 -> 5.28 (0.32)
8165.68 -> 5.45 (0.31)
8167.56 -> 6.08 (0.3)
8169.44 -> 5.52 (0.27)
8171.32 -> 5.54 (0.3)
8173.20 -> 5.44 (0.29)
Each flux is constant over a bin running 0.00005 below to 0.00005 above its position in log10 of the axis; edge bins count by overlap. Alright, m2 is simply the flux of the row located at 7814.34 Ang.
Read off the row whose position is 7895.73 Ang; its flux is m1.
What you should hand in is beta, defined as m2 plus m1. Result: 12.1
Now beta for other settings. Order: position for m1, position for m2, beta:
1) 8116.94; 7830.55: 11.2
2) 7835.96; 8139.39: 10.7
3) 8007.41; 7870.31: 11.8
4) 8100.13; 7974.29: 10.9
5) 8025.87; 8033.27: 11.8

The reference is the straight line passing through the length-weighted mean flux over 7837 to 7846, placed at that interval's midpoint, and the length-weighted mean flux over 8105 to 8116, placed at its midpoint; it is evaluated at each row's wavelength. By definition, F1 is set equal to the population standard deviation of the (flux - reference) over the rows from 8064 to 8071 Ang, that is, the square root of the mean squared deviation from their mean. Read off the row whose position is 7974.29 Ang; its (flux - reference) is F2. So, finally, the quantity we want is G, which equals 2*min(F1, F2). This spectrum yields 0.07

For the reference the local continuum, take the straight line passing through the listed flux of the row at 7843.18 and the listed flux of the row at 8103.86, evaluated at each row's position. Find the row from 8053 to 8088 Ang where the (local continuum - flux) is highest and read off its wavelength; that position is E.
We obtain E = 8081.50 Ang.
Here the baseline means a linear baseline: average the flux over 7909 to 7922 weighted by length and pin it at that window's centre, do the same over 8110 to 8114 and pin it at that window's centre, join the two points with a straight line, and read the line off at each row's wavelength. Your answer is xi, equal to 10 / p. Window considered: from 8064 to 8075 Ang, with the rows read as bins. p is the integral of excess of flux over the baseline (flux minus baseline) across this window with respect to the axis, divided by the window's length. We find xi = 294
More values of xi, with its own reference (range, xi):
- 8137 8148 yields 695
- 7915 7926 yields 231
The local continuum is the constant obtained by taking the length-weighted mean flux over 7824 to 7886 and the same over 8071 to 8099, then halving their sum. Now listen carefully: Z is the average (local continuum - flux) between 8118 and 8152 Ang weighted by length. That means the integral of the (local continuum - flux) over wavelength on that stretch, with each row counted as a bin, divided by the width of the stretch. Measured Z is 0.24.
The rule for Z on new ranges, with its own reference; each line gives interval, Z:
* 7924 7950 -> -0.11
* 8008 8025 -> -0.38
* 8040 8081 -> 0.02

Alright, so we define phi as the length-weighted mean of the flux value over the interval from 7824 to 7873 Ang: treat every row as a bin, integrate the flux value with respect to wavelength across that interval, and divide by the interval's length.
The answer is 5.85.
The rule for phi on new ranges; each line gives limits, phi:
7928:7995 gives 5.89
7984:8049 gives 5.90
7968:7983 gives 5.91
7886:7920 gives 5.97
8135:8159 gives 5.47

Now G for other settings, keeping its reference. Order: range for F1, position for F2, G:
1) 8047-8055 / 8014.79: -0.07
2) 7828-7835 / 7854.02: -0.01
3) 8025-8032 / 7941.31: -1.01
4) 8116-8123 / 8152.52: -0.16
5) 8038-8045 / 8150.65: 0.27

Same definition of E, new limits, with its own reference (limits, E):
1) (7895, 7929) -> 7923.04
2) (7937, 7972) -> 7941.31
